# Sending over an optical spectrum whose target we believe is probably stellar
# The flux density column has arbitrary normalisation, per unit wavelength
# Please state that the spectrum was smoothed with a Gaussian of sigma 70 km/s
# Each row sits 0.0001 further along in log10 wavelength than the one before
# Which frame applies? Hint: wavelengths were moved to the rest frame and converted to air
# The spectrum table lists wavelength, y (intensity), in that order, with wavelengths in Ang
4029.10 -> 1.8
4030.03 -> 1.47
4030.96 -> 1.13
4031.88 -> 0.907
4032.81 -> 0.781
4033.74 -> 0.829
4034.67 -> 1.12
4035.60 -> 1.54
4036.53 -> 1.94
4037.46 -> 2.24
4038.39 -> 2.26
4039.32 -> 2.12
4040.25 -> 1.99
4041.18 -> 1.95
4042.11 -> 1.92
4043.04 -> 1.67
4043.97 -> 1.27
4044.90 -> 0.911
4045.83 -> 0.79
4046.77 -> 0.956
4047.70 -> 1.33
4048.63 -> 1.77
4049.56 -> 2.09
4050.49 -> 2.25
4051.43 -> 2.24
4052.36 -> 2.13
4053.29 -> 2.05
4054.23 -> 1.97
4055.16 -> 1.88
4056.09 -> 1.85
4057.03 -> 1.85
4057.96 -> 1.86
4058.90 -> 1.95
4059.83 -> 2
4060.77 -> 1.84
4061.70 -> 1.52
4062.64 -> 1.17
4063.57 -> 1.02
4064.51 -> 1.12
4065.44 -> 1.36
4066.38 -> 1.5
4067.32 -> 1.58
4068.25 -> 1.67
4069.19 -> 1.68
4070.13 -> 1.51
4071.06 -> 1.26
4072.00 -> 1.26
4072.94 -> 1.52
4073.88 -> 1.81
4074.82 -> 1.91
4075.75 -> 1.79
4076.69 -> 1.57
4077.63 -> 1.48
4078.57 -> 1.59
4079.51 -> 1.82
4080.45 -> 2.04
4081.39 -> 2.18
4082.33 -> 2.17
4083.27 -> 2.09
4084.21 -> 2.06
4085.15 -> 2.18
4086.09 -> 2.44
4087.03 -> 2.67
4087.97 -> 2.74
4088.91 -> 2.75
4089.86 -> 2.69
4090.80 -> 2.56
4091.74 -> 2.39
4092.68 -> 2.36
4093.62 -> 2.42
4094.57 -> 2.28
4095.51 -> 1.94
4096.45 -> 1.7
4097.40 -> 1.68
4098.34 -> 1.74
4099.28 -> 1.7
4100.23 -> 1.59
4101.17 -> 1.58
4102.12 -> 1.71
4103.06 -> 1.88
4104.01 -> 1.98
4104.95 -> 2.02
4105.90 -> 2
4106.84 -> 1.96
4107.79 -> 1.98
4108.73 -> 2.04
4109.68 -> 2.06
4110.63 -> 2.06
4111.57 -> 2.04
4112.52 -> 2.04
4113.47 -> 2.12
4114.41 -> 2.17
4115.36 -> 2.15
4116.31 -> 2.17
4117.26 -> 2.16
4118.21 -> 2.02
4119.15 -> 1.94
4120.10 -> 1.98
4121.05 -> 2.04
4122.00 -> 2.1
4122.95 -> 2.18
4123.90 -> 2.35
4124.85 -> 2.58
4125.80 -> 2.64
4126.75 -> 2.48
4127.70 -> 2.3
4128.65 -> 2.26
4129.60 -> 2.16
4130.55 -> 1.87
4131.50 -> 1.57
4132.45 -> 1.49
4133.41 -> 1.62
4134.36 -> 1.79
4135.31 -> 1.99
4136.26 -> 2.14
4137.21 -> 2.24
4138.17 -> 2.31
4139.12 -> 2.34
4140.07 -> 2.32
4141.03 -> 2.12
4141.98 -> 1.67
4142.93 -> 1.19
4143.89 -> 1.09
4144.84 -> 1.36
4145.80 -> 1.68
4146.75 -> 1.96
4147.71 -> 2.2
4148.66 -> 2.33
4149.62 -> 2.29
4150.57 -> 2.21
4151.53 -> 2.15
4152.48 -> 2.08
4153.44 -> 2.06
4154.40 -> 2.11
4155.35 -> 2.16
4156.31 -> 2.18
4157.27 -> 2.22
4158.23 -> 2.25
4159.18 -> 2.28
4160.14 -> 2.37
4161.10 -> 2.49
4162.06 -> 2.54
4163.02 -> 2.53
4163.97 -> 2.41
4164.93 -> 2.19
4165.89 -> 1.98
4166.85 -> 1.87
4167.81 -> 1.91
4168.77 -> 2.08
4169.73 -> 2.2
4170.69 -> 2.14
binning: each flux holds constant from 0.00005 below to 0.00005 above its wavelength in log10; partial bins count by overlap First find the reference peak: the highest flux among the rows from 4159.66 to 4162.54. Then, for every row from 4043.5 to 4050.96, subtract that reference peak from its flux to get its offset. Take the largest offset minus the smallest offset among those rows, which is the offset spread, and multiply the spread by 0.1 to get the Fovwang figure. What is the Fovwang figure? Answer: 0.15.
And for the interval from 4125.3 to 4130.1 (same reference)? 0.05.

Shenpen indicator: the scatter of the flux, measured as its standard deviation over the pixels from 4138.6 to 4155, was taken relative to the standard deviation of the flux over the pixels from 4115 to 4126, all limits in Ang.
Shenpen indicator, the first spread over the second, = 1.8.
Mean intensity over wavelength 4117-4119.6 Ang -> 2.04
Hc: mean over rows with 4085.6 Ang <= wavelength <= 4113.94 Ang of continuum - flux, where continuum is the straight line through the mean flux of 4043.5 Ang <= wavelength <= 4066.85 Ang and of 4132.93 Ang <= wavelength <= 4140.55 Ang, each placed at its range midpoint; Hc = -0.2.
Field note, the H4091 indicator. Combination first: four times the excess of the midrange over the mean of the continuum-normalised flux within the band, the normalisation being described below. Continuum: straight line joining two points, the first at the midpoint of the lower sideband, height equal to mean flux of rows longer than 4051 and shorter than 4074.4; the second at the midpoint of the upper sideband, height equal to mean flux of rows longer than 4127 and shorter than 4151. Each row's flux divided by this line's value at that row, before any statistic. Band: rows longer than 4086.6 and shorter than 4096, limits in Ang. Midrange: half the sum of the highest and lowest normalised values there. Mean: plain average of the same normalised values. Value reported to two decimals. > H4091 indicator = -0.31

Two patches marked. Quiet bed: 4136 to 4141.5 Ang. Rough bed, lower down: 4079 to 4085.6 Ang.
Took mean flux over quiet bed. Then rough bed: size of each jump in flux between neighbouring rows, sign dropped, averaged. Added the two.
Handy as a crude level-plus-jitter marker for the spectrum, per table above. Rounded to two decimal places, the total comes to 2.35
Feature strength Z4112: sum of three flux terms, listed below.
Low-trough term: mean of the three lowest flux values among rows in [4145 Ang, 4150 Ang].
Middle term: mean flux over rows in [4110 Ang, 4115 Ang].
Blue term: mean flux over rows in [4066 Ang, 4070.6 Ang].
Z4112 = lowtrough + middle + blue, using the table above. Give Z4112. 5.62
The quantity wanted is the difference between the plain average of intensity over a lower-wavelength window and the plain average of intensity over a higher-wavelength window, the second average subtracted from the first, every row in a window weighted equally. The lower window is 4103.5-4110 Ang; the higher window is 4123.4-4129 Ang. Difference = -0.43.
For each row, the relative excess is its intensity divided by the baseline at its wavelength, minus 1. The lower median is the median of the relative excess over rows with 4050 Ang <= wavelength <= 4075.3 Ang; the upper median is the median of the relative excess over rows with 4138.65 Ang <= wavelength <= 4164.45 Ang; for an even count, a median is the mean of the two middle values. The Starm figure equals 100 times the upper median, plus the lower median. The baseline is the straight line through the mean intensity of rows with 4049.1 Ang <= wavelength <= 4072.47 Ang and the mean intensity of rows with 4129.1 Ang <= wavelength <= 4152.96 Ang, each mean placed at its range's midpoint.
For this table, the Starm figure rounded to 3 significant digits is 12.6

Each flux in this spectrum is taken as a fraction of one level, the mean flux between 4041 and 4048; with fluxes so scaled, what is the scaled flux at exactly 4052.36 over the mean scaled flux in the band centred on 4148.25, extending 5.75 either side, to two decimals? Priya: 1.13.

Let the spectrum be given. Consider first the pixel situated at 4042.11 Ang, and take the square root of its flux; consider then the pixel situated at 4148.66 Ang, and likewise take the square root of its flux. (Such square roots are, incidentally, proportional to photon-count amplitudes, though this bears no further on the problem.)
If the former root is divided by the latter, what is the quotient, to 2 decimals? 0.91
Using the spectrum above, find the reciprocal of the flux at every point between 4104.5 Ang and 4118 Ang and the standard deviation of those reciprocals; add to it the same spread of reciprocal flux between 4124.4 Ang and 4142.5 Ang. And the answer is 0.10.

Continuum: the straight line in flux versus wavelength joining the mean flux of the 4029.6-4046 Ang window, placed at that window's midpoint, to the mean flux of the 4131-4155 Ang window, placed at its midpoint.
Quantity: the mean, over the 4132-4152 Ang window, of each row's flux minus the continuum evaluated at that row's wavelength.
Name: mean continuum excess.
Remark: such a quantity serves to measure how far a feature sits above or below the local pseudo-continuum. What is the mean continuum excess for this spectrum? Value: 0.00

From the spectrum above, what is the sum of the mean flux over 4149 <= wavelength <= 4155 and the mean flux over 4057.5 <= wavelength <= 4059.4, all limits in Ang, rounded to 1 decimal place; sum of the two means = 4.1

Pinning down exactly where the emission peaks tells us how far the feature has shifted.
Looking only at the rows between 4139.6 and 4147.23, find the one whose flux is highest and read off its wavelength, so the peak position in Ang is 4140.07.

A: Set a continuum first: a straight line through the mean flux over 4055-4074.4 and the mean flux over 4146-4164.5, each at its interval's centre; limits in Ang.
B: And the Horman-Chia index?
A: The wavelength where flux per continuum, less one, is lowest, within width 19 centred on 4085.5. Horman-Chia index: 4077.63 Ang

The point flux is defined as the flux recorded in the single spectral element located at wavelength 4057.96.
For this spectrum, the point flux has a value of 1.86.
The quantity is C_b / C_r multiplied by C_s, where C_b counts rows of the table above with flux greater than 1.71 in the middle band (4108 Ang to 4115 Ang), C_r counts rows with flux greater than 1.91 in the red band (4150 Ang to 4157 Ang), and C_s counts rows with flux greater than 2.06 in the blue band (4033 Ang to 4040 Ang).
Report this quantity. 3.0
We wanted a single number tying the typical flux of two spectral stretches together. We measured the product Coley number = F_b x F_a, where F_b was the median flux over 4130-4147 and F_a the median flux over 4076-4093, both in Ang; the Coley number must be 3.99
